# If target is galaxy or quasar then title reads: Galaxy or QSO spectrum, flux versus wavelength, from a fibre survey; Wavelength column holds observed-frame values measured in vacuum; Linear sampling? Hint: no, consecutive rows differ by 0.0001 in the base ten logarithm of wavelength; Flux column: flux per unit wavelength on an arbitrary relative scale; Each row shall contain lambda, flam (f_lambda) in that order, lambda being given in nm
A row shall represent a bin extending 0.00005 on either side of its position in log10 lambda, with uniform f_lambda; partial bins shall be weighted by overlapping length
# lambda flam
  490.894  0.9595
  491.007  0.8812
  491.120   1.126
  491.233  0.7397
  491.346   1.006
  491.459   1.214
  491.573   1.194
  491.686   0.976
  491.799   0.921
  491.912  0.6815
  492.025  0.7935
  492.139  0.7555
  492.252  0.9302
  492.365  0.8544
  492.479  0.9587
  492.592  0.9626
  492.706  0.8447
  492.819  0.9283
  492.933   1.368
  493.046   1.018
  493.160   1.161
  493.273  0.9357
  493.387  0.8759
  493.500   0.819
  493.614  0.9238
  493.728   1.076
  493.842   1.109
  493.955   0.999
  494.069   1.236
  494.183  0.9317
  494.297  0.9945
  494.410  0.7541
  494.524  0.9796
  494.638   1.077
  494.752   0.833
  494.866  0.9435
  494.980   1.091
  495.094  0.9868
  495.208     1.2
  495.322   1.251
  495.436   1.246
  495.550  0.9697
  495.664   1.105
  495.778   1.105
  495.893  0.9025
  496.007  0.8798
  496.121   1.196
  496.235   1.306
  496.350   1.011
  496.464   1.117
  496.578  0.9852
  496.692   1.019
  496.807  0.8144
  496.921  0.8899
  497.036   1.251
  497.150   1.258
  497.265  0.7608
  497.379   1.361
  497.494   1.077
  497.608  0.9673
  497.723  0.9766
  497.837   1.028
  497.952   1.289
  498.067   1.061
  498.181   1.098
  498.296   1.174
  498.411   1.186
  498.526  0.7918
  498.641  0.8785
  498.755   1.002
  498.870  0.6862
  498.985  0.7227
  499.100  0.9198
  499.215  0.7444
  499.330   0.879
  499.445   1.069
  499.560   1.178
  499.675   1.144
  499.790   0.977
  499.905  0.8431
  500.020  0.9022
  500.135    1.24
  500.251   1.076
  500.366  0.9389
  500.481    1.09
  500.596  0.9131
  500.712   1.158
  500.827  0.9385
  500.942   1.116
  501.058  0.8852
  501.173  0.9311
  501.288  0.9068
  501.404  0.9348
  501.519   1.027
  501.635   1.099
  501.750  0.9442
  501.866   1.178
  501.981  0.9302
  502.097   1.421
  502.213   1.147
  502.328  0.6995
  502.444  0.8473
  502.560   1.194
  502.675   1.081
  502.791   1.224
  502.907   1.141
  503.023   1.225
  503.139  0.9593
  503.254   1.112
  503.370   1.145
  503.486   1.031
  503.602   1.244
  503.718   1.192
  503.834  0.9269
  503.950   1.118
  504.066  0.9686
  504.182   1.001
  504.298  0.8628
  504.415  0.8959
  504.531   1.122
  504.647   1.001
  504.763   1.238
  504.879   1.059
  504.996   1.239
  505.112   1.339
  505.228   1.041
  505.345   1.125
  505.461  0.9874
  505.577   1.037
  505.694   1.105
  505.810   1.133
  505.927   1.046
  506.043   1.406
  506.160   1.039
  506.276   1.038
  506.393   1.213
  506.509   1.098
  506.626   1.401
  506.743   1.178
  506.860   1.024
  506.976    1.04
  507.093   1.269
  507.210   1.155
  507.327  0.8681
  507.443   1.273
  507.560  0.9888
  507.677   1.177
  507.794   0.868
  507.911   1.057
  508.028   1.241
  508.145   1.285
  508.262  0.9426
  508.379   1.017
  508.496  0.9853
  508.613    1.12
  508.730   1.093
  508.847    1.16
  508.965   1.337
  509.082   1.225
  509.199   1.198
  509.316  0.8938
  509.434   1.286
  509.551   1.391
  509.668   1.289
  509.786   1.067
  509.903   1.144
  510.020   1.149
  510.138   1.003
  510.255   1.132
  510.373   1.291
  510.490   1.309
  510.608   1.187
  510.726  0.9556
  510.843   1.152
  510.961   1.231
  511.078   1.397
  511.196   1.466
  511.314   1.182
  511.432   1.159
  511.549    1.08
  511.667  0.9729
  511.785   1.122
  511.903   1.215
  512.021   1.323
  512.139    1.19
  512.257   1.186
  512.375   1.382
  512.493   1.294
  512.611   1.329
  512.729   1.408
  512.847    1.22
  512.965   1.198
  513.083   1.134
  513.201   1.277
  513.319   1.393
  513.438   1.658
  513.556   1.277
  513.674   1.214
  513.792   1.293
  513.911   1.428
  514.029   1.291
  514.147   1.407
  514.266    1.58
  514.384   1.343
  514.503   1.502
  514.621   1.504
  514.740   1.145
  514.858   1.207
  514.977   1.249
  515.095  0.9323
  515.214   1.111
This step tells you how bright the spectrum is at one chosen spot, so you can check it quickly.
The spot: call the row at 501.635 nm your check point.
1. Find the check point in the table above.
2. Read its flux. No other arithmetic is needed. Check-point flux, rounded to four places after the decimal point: 1.0990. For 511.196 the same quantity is 1.4660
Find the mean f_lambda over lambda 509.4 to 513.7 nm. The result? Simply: 1.23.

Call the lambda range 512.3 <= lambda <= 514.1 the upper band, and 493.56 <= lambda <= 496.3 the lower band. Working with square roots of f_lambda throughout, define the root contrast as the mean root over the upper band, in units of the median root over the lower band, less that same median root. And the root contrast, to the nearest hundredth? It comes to 0.11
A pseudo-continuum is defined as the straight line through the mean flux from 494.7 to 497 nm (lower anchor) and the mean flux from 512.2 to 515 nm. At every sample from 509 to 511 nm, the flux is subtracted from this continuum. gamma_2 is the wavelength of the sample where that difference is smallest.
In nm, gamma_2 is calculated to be 509.551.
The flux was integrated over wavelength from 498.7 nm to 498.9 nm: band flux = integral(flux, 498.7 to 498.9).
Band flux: 0.2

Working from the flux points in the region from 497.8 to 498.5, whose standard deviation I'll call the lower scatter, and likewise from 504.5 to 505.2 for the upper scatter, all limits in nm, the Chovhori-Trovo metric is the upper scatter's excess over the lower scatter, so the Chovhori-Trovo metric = 0.03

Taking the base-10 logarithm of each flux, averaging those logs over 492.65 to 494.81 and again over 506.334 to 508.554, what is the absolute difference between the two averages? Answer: 0.05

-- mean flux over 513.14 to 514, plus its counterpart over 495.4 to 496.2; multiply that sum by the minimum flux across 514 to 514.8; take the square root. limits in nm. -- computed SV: 1.66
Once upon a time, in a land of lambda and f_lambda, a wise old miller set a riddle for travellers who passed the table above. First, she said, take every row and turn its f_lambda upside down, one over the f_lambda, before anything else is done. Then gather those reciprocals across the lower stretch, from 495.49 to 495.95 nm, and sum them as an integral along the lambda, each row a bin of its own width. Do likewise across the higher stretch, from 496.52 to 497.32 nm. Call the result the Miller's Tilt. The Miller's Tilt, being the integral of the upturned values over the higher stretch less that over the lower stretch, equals 0.38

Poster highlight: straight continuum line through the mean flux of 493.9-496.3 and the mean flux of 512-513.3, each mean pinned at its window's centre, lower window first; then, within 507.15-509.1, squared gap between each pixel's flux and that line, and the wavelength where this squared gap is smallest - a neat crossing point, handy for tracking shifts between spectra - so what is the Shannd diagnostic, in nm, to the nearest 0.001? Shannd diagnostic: 509.082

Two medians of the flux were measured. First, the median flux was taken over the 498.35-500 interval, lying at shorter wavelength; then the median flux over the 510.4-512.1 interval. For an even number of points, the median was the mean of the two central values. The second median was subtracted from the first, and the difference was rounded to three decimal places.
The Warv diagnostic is -0.285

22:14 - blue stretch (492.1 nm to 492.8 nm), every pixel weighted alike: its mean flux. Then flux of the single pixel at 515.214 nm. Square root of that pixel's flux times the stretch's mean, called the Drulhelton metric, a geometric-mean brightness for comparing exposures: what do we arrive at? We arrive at 0.99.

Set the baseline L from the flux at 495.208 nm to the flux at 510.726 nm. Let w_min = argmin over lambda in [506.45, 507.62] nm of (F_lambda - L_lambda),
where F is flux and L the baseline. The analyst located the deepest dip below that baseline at 507.327 nm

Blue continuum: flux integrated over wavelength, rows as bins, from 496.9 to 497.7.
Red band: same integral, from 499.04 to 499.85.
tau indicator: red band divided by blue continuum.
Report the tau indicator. 0.92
